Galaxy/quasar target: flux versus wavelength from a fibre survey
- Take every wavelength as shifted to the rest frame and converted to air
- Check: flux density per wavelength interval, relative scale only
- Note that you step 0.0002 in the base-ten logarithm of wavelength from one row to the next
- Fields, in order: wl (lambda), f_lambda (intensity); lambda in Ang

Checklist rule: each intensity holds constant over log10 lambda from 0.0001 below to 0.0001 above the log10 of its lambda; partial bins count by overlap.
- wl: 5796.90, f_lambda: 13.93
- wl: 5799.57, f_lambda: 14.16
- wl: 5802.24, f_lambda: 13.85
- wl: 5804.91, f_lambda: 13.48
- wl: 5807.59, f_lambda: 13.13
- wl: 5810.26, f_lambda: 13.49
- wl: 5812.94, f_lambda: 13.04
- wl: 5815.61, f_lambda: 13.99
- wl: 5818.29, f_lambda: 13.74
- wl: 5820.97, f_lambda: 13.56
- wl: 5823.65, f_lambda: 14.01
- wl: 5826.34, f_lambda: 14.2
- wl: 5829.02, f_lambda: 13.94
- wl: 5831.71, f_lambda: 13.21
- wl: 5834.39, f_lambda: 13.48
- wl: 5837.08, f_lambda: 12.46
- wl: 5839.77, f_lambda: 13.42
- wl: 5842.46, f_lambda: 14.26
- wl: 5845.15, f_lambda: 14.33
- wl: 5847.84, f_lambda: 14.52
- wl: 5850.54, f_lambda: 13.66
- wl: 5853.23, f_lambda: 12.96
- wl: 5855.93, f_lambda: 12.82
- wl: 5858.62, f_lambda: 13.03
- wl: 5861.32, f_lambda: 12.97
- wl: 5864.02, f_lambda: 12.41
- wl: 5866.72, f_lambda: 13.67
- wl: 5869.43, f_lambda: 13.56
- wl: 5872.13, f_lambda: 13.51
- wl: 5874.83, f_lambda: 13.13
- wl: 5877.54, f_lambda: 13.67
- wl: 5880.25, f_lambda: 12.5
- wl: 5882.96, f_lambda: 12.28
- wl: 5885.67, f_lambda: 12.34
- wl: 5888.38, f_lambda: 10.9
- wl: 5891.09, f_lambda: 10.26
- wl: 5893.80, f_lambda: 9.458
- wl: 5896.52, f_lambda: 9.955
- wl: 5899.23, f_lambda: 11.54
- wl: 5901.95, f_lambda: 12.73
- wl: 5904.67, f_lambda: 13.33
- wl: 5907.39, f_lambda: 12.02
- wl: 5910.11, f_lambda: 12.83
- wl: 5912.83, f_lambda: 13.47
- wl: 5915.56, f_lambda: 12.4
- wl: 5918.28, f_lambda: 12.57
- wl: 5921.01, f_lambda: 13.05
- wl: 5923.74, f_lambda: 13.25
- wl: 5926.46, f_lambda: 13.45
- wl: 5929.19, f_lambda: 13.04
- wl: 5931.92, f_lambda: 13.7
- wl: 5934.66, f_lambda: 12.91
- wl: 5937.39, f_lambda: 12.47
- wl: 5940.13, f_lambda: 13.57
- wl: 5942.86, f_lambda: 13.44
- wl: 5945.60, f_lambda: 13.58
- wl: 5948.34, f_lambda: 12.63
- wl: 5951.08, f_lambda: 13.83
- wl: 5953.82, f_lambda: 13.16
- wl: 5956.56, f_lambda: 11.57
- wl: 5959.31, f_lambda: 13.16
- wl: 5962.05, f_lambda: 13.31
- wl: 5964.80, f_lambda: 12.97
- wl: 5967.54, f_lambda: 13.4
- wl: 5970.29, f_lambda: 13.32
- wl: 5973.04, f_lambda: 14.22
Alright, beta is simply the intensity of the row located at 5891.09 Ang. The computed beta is 10.26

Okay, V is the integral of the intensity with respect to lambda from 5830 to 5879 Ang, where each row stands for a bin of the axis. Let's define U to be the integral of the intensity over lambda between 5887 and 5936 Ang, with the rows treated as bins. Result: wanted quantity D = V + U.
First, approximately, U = 601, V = 656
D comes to 1258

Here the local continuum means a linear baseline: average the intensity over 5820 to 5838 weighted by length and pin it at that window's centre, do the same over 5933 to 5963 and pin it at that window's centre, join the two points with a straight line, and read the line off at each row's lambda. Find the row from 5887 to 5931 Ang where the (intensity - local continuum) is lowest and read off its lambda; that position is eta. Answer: 5893.80 Ang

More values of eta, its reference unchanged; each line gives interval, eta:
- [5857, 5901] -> 5893.80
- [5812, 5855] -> 5837.08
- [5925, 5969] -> 5956.56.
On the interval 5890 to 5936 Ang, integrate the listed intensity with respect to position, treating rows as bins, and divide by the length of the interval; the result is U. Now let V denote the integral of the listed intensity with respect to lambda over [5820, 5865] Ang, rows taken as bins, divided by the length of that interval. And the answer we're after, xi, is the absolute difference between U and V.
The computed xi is 1.1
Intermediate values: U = 12.4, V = 13.5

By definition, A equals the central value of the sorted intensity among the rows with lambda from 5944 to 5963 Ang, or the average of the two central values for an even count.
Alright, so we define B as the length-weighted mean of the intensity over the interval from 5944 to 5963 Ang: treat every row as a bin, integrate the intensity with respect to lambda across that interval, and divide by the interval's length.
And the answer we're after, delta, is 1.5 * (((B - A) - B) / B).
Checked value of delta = -1.51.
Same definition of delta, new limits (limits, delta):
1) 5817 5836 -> -1.50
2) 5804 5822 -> -1.50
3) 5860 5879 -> -1.53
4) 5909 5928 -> -1.50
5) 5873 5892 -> -1.51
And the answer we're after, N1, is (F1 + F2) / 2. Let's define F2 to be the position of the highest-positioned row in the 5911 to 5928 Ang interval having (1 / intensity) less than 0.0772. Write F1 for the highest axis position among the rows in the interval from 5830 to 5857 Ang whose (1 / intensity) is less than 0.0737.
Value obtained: 5888.5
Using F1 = 5850.54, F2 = 5926.46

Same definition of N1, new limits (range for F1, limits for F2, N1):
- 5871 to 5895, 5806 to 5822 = 5849.3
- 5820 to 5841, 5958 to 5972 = 5899.7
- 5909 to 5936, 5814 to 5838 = 5883.2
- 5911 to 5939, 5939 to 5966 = 5948.4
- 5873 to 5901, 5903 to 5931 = 5903.4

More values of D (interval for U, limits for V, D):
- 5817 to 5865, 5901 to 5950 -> 1287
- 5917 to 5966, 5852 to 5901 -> 1243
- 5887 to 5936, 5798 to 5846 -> 1256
